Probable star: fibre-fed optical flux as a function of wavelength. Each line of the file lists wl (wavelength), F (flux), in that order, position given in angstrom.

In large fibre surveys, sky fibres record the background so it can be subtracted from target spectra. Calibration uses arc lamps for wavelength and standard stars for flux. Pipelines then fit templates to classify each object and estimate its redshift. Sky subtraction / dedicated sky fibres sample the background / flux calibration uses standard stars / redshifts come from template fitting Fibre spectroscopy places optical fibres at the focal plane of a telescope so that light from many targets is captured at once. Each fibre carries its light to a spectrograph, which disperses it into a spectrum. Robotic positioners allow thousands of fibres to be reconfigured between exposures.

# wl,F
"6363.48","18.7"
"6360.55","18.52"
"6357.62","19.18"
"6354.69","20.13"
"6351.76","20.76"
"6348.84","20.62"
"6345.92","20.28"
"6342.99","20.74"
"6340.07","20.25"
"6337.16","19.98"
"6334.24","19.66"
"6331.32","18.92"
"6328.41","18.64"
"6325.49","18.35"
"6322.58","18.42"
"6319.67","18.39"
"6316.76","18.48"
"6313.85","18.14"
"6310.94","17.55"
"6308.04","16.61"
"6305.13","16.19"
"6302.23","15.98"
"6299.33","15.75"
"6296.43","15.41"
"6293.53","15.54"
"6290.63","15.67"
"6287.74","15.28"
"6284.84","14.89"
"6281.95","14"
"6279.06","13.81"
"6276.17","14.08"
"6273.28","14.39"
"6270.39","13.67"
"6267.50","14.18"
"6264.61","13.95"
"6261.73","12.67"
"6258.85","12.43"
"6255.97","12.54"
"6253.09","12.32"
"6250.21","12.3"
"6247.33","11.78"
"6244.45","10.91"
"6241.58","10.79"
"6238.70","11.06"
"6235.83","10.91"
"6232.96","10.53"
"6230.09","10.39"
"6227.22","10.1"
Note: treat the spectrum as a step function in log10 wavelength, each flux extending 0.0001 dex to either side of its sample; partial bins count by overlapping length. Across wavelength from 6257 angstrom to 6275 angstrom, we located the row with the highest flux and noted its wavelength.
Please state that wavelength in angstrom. 6273.28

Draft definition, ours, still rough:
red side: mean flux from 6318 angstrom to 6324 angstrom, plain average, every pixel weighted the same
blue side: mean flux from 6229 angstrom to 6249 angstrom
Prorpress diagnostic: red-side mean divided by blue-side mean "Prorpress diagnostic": 1.7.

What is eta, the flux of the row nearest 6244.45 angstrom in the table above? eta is 10.91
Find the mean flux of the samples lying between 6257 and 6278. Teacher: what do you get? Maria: 14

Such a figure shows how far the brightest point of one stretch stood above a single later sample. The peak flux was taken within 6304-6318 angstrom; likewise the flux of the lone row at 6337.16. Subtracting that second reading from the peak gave -1.5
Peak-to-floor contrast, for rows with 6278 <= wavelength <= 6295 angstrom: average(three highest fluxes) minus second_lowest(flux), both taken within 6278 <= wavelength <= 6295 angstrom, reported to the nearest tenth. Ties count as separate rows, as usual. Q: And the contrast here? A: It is 1.5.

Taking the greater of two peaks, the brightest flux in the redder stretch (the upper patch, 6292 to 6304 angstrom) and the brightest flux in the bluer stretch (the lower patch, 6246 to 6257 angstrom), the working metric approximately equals 16.0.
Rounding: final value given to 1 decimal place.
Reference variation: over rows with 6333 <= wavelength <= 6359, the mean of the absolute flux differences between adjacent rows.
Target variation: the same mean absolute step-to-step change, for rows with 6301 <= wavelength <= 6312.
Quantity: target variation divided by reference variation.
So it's 1.2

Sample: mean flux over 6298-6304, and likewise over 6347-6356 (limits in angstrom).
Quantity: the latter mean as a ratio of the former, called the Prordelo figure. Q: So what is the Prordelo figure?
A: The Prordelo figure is 1.29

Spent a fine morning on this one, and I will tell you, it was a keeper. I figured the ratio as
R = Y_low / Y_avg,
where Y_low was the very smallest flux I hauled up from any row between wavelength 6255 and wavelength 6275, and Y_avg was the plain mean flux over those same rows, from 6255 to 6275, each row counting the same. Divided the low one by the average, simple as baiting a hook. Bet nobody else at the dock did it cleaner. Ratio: 0.93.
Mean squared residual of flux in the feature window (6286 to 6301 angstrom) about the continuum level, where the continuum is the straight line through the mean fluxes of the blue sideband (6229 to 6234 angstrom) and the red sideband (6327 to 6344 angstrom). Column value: 0.28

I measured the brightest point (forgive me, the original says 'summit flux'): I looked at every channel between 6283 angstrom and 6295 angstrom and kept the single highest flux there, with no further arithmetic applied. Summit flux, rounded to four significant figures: 15.67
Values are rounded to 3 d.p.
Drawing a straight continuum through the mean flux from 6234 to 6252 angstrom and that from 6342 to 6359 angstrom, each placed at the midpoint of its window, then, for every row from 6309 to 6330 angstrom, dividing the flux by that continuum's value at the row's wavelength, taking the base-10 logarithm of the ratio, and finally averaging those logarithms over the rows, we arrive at 0.014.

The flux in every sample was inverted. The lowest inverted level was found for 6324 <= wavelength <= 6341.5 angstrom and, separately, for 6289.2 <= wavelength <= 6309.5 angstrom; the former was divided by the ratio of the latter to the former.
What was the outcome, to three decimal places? 0.041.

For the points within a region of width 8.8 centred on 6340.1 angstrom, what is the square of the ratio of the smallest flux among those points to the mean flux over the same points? 0.966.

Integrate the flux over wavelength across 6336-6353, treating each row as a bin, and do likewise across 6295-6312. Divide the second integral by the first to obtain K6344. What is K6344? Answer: 0.79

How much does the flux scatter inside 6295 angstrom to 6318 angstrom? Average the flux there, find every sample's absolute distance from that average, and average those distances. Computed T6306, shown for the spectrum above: 1.0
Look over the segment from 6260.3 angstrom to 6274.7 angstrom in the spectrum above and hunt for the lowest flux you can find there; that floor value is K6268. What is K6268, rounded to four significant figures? 12.67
